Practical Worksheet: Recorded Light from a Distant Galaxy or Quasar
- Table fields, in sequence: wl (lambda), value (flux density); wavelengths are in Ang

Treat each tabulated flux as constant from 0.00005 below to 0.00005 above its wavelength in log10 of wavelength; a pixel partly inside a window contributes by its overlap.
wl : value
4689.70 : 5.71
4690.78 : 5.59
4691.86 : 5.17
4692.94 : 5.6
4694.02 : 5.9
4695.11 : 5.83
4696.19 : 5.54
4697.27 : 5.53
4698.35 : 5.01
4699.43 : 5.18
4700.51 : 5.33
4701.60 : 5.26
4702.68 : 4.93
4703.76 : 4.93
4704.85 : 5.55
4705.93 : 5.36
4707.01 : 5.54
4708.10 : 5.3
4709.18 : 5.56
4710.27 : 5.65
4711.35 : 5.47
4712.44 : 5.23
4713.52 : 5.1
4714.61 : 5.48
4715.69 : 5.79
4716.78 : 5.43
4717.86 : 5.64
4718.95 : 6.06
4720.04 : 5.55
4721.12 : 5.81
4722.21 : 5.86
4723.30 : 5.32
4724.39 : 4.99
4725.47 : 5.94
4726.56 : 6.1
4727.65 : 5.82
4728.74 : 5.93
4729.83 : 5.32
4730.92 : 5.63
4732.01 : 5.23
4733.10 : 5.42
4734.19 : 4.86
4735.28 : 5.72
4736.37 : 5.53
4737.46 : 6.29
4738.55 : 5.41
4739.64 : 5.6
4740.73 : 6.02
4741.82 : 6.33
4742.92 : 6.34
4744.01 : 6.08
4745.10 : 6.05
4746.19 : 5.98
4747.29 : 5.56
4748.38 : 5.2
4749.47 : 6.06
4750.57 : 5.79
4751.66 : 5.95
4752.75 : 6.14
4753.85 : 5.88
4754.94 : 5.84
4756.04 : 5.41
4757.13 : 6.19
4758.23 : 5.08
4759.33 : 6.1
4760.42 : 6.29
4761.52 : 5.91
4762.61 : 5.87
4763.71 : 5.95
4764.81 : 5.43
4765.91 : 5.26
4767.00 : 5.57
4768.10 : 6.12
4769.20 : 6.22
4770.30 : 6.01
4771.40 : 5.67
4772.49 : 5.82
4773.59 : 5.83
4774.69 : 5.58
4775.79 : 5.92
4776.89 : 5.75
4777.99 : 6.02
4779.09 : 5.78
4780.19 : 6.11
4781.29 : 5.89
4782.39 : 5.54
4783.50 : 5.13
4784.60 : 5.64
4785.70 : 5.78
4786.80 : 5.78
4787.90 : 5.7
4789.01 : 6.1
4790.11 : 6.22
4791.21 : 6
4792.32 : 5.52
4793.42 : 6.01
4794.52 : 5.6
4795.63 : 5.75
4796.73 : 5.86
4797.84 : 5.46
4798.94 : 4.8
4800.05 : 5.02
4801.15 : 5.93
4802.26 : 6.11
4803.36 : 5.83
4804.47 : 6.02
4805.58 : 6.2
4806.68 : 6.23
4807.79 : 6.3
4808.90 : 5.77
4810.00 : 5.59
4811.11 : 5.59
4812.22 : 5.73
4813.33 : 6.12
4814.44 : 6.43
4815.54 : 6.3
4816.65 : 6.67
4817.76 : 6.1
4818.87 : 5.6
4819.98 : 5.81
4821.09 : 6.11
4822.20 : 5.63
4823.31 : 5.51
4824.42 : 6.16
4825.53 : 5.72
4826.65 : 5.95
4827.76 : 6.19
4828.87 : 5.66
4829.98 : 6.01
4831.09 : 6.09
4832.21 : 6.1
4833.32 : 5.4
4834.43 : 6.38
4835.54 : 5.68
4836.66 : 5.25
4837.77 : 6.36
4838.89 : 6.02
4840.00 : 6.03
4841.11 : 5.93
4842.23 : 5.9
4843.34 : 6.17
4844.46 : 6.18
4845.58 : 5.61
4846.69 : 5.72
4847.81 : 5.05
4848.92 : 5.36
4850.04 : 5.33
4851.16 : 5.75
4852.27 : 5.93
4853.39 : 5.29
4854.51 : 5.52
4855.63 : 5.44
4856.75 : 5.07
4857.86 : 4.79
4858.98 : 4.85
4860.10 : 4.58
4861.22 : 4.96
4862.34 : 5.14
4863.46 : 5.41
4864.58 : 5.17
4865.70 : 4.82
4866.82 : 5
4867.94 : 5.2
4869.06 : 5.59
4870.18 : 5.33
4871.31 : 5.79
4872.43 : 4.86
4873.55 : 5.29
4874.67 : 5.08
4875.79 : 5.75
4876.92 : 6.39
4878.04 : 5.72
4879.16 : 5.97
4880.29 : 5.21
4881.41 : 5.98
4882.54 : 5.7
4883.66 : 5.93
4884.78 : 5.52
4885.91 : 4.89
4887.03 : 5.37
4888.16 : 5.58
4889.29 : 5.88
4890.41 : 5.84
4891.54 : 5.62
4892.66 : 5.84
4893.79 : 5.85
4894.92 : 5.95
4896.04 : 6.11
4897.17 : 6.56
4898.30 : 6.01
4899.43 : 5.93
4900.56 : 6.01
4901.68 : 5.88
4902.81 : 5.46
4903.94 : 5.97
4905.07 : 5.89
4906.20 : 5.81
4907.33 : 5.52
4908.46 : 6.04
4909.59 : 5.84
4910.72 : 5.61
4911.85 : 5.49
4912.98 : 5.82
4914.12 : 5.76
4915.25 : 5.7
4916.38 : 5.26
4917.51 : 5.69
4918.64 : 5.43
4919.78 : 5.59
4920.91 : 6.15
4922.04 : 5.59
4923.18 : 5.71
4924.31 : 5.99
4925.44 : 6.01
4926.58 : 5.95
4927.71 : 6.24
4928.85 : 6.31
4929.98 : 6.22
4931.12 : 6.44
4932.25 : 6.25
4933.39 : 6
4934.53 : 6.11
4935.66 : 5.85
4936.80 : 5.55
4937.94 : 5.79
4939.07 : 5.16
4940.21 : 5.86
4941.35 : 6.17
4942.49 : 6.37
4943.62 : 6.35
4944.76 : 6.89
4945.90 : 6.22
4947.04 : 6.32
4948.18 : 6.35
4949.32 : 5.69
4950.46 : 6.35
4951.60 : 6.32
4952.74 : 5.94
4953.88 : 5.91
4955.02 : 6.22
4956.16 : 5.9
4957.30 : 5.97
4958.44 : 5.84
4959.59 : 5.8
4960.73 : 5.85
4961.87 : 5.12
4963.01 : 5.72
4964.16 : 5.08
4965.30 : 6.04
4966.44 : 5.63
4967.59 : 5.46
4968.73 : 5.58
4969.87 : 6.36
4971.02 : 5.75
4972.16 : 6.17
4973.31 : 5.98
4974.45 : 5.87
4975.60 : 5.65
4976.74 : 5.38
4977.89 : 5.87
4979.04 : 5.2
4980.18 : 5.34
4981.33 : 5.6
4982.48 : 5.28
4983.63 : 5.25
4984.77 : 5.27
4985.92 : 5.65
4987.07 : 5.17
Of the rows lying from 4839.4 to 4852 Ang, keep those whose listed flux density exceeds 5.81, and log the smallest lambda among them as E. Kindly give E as 4840.00 Ang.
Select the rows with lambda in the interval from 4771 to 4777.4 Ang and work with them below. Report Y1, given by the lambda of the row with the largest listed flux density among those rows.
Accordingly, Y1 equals 4775.79 Ang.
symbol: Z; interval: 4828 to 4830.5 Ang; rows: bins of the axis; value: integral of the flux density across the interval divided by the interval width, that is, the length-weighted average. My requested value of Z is 5.89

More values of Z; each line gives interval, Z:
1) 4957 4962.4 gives 5.71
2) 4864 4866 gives 5.02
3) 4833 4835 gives 5.96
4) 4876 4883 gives 5.82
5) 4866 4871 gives 5.28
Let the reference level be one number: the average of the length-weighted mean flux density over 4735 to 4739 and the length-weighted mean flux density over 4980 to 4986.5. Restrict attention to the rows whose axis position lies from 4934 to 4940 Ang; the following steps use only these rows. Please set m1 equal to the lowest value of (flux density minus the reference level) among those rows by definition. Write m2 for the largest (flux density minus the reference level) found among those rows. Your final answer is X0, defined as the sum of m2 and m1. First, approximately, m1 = -0.41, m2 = 0.54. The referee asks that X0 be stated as 0.1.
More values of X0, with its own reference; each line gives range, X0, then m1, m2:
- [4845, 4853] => -0.2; -0.52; 0.36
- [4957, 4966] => 0.0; -0.49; 0.47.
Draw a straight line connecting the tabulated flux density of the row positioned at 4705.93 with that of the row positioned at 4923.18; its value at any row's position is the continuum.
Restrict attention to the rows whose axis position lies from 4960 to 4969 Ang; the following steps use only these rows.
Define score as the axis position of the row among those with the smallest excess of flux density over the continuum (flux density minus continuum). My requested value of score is 4964.16 Ang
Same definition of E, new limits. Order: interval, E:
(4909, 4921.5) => 4909.59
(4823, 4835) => 4824.42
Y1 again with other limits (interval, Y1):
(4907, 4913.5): 4908.46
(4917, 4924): 4920.91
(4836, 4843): 4837.77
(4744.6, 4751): 4749.47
